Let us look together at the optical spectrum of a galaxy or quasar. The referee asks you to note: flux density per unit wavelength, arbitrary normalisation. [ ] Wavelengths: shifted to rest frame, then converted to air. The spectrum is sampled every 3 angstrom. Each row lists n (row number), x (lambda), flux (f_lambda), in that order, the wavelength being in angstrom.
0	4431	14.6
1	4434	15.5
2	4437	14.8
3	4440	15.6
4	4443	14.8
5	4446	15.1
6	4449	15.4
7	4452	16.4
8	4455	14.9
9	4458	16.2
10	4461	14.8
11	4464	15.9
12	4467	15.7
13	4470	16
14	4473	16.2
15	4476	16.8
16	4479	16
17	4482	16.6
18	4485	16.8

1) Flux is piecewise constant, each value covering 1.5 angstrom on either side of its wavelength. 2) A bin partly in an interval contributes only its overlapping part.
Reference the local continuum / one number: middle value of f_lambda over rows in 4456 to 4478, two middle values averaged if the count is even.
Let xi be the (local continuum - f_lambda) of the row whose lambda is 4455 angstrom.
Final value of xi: 1.1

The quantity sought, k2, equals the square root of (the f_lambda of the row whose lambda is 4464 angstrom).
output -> 3.99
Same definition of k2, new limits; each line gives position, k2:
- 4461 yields 3.85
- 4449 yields 3.92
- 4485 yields 4.10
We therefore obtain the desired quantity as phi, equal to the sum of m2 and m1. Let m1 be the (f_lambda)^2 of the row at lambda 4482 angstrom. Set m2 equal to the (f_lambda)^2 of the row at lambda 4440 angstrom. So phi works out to 519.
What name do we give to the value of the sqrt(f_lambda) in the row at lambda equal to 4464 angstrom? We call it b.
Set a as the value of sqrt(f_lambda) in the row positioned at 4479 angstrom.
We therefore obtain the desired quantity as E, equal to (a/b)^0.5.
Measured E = 1.00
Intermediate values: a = 4.00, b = 3.99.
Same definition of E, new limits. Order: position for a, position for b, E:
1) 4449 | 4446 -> 1.00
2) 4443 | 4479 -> 0.98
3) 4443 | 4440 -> 0.99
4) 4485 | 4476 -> 1.00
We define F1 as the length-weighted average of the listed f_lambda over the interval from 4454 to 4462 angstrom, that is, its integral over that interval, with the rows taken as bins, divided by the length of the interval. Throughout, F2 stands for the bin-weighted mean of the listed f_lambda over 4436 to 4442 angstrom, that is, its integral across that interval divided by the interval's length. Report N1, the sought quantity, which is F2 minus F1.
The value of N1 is -0.2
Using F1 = 15.4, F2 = 15.2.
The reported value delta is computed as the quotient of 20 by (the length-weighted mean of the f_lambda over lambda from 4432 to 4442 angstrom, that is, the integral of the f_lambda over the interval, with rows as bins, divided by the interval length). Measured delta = 1.31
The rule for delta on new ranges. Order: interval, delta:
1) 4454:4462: 1.30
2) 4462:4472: 1.26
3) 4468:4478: 1.23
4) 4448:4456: 1.28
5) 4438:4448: 1.32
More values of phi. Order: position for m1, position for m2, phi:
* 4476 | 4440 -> 526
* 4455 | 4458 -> 484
